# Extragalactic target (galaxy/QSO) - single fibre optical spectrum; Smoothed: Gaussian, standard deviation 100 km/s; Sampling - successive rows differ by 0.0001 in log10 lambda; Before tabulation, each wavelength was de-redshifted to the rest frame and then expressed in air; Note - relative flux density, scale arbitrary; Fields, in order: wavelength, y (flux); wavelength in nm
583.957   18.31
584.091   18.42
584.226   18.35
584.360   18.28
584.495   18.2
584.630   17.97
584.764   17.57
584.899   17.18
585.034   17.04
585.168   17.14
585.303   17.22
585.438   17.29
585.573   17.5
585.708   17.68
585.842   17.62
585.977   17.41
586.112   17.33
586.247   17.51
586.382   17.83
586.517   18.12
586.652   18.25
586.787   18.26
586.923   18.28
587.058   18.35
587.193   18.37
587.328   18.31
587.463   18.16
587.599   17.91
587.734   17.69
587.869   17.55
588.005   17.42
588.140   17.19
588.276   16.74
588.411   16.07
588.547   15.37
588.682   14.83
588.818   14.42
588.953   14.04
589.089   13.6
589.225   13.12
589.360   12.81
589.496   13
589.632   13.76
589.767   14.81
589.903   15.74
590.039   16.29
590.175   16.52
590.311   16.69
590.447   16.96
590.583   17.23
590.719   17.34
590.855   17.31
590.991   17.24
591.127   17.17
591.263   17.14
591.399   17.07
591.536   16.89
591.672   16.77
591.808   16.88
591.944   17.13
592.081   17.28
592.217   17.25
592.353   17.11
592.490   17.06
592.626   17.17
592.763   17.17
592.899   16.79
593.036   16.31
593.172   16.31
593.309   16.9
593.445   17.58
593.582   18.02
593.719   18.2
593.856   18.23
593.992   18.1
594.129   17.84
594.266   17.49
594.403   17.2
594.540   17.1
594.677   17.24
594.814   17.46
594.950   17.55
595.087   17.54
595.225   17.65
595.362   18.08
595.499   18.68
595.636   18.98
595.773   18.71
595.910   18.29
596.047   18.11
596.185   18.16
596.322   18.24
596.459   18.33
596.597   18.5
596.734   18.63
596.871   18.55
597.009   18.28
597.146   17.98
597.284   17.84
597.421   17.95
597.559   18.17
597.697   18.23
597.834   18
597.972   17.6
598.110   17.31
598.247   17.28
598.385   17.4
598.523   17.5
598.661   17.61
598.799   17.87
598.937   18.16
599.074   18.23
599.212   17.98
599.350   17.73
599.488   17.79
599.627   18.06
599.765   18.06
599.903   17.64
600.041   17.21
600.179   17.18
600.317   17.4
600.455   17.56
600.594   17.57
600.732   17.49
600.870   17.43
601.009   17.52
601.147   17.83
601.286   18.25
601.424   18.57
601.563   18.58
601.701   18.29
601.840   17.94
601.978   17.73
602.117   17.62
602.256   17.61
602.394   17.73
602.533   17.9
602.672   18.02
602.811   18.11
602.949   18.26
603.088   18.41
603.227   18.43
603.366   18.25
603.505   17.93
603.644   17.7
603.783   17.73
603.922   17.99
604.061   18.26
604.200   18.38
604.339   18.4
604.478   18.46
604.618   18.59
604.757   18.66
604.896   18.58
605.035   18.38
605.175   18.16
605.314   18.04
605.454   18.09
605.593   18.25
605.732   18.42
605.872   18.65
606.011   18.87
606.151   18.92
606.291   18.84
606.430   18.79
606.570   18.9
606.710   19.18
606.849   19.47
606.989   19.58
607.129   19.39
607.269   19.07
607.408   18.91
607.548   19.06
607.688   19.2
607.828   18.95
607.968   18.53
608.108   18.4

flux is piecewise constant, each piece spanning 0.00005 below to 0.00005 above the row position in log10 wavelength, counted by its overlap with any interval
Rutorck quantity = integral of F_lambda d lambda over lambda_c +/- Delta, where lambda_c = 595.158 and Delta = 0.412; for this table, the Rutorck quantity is 14.7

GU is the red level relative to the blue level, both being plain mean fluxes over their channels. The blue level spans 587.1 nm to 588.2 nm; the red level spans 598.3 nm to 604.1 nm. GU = 1.00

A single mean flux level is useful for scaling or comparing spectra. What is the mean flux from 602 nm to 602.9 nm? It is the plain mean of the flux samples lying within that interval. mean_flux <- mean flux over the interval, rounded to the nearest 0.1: 17.8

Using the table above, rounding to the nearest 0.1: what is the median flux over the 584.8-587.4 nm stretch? 17.6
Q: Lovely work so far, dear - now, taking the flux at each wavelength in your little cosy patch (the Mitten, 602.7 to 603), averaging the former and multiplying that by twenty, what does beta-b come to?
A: 364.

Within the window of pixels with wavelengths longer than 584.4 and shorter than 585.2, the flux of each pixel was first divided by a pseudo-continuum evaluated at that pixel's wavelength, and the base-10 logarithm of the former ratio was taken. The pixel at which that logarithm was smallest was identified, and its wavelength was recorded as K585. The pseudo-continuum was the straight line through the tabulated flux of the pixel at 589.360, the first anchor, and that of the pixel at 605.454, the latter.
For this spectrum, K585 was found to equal 585.034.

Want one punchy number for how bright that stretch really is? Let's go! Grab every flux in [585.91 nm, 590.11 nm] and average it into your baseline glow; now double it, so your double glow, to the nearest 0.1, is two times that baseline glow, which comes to 32.8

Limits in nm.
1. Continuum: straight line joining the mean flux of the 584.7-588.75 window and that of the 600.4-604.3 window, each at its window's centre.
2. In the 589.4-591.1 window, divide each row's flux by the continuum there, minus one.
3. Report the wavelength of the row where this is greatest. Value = 590.719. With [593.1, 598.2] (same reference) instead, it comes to 595.636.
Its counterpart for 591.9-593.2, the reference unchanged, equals 592.081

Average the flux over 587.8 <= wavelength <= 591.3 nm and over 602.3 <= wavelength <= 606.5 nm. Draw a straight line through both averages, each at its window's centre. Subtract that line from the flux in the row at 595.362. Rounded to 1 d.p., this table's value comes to 1.3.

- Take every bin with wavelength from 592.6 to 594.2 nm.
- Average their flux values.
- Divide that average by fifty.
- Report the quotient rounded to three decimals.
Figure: 0.348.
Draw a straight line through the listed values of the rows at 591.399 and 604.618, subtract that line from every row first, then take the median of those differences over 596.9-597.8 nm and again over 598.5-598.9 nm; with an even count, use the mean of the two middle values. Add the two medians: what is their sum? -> 0.0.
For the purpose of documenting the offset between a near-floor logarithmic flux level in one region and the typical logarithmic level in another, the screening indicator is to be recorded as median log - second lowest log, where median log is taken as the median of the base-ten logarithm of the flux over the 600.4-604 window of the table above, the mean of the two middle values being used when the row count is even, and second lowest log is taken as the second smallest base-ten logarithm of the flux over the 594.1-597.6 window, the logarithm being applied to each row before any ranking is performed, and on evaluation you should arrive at 0.018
